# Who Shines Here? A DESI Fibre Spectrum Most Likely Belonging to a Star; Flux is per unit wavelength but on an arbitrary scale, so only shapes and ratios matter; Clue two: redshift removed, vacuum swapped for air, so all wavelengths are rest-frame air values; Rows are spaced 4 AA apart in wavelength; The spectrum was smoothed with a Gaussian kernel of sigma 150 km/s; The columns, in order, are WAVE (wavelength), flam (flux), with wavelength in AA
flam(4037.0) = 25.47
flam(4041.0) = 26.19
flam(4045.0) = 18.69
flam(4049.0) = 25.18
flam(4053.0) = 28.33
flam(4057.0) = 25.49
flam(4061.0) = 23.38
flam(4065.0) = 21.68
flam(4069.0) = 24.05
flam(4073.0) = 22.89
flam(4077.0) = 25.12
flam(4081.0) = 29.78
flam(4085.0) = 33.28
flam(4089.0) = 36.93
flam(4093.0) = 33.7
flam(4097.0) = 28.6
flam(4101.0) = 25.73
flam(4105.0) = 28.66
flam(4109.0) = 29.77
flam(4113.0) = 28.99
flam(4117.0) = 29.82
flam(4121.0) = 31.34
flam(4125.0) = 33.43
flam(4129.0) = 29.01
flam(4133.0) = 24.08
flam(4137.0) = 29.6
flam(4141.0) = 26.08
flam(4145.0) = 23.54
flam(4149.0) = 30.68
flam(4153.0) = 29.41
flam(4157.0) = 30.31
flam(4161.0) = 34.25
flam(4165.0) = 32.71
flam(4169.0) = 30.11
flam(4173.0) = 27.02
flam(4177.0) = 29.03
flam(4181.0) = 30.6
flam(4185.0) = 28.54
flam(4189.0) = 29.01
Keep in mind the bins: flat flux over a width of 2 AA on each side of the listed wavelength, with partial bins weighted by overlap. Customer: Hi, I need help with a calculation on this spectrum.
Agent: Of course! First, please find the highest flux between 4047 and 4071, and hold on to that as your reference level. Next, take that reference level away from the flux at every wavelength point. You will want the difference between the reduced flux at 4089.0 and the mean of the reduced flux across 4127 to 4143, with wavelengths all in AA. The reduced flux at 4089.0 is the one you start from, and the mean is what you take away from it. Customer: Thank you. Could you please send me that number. 10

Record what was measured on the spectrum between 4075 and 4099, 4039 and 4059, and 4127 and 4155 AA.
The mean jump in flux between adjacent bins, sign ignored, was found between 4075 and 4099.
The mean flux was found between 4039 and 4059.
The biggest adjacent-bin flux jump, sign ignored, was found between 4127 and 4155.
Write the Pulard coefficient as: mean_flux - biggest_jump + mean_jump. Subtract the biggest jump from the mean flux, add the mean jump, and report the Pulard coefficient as 22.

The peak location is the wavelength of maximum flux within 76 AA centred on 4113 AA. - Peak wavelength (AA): 4089.0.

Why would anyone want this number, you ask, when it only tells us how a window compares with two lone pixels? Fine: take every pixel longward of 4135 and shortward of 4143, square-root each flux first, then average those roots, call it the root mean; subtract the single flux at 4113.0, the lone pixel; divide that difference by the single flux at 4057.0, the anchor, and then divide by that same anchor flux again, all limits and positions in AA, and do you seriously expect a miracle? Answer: -0.0365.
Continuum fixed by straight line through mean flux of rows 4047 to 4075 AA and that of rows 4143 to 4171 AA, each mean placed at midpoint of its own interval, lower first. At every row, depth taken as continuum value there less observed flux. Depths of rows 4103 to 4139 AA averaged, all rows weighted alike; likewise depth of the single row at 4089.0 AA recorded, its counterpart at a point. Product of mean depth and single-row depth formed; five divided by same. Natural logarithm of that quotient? -1.1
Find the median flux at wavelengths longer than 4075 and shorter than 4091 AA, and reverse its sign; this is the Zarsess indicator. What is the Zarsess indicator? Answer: -31.5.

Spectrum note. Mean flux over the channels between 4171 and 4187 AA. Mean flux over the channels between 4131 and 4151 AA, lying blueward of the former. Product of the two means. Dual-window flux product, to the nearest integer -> 772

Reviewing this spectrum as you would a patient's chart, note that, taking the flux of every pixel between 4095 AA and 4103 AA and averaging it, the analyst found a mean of 27.2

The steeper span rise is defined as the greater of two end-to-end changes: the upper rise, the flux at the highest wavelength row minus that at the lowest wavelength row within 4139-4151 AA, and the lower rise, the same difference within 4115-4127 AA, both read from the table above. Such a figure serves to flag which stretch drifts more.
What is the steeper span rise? 4.6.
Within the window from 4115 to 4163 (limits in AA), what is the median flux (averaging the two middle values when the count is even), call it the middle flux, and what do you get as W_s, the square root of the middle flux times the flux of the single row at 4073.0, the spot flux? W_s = 26.1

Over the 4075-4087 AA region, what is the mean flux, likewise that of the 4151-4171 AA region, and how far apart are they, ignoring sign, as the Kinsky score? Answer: 2.0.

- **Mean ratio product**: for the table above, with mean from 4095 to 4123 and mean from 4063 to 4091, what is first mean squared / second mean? 30.4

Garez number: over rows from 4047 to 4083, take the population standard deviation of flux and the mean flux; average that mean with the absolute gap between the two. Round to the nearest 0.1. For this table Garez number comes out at 23.9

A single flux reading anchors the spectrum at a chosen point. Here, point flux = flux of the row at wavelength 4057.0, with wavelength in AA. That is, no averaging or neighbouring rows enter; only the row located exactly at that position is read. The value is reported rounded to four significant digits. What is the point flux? 25.49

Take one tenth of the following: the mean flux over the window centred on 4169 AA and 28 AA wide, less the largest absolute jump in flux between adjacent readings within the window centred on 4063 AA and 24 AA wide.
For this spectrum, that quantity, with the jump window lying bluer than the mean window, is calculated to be 2.77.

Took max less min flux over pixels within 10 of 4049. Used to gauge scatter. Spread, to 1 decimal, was 9.6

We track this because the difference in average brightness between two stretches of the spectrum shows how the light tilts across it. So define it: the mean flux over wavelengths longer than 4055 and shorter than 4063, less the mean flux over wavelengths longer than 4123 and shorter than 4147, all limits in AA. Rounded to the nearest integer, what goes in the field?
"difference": -3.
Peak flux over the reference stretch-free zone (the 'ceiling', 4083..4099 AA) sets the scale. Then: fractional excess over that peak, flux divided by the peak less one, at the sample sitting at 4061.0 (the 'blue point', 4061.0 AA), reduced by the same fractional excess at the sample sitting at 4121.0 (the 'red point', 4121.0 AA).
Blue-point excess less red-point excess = -0.22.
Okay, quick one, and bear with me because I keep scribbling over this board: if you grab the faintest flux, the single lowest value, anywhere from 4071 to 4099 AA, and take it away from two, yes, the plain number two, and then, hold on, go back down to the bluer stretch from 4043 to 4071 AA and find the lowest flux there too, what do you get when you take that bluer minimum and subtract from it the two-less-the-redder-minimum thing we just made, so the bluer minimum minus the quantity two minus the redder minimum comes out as 39.6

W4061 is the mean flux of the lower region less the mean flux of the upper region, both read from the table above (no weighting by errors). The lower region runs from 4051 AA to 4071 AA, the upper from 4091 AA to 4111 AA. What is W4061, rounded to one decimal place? -4.7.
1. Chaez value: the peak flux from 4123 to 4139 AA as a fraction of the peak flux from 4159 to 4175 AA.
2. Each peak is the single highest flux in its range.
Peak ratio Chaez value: 0.98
